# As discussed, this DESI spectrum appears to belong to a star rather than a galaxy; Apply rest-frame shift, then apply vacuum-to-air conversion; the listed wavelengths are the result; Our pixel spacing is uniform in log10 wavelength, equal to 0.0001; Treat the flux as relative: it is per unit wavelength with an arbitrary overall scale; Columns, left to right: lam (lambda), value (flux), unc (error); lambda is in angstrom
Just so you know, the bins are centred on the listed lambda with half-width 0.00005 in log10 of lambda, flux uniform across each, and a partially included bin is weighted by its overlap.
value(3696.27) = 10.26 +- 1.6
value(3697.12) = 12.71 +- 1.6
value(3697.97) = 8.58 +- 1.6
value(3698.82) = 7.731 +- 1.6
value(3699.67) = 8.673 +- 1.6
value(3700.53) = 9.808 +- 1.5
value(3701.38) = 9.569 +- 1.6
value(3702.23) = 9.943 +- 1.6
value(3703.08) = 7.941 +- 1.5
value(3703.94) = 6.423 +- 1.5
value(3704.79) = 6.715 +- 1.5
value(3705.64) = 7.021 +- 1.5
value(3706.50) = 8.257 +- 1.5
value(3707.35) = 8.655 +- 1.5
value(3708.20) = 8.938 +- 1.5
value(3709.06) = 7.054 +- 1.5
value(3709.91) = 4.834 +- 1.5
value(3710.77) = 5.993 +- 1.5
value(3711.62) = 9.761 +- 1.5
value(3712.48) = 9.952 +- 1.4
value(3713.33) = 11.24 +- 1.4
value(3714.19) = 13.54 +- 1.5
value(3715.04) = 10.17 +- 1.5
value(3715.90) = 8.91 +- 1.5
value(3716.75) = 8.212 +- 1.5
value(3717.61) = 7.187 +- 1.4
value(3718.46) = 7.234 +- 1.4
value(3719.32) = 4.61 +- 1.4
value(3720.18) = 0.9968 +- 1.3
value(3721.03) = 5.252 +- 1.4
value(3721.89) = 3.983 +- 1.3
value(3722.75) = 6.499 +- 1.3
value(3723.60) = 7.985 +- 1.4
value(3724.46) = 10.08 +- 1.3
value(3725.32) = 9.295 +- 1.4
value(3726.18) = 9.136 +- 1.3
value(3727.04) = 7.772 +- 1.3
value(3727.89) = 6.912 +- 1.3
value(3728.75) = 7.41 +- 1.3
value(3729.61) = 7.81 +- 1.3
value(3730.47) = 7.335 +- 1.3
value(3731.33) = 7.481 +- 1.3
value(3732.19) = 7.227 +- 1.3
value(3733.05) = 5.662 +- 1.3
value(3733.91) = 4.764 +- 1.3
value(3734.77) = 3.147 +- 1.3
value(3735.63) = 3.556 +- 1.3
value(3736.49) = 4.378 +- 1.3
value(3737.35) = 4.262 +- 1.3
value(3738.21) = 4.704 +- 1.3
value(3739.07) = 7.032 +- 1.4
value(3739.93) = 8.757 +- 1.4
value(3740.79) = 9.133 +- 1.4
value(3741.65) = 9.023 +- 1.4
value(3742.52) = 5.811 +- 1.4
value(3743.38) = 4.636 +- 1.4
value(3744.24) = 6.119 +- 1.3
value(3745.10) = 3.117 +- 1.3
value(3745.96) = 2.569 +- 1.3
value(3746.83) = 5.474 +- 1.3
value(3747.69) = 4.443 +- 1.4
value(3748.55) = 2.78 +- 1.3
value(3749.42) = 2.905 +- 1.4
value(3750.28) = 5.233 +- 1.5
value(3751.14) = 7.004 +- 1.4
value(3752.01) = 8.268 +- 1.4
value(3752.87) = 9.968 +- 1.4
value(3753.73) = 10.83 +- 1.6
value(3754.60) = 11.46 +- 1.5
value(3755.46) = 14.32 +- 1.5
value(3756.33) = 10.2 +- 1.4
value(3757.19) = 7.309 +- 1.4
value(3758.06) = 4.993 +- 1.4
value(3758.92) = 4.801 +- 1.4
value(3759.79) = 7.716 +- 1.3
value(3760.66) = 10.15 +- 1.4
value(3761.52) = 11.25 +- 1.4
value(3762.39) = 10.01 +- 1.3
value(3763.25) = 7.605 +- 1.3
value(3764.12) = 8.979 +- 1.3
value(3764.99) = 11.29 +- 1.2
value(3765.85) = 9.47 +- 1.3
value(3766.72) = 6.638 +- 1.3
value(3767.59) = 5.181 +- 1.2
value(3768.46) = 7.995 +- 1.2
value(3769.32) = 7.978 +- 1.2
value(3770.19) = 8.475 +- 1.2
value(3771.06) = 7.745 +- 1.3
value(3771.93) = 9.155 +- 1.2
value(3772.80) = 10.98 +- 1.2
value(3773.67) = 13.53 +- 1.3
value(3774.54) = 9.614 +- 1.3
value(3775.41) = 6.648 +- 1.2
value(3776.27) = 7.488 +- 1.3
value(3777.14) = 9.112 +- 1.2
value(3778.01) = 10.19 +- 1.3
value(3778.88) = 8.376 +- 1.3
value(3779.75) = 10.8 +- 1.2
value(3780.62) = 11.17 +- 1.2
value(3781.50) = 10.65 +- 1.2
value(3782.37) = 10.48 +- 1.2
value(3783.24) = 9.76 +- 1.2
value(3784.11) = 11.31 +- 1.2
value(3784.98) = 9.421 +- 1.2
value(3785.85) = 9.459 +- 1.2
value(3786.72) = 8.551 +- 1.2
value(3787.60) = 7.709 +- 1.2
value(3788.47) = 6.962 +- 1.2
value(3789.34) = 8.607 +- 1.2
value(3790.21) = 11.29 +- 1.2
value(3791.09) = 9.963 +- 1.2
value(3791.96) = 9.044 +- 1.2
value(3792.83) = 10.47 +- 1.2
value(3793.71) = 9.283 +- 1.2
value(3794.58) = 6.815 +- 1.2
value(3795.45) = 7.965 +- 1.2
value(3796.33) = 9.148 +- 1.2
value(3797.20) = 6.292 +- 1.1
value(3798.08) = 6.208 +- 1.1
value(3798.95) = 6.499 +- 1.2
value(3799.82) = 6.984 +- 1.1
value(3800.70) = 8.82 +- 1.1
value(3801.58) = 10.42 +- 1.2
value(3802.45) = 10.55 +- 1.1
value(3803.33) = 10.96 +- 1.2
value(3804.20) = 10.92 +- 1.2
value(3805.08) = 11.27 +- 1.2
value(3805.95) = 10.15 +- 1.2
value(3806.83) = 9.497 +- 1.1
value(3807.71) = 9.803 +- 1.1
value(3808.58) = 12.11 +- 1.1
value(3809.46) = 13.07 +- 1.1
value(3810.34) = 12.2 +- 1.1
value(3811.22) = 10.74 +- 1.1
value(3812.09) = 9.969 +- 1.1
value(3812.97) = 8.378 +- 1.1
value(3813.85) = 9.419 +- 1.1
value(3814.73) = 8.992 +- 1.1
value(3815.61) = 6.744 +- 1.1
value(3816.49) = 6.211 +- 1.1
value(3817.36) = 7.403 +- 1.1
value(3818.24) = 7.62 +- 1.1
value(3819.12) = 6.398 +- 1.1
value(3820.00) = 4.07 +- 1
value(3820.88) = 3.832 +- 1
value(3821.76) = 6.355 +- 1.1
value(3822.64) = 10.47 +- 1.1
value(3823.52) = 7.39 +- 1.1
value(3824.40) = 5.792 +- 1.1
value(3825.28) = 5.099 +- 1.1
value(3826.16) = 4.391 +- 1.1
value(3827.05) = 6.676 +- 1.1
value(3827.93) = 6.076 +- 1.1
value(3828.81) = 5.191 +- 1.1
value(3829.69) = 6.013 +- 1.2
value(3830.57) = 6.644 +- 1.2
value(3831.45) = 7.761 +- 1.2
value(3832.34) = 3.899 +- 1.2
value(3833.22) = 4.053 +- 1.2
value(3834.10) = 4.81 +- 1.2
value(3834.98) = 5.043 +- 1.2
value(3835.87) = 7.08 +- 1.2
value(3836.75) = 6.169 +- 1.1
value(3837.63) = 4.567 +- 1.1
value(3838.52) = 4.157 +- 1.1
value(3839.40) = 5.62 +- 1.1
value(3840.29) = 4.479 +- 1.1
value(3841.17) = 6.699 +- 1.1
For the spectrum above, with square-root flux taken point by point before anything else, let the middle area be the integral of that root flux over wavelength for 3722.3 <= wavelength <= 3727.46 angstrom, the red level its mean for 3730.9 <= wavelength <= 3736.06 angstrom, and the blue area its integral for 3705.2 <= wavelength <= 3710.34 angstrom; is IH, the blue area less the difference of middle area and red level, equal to 1.3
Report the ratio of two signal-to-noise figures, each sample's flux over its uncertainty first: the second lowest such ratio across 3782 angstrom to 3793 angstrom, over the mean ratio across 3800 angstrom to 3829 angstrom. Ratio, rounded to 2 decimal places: 0.85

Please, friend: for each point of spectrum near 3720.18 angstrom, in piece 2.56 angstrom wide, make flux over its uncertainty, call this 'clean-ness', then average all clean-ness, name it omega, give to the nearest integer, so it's 3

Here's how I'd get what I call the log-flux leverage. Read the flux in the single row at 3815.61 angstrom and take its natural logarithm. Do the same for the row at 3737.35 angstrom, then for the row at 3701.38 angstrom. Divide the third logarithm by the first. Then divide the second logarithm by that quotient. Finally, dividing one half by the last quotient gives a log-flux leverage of 0.41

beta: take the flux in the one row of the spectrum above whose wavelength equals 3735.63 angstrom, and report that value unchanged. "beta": 3.556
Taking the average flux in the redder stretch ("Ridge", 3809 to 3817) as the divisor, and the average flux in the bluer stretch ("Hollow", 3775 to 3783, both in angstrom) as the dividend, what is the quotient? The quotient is 0.99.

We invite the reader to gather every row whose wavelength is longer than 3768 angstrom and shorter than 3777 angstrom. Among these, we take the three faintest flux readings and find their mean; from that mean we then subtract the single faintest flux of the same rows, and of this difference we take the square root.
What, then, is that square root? 0.80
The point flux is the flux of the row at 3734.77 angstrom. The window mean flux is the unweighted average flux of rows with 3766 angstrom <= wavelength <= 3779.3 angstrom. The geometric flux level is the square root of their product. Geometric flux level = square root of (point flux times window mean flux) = 5.2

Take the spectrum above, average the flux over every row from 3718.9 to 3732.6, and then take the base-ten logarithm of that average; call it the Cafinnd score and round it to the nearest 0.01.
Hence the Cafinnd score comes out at 0.84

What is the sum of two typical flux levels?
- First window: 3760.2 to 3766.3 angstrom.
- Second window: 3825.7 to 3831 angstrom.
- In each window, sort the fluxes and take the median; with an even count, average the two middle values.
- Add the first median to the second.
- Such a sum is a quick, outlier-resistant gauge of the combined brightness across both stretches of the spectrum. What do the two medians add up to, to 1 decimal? 16.1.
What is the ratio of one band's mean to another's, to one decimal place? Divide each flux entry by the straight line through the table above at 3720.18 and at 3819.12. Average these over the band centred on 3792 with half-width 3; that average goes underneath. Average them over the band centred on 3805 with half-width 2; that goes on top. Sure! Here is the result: 1.0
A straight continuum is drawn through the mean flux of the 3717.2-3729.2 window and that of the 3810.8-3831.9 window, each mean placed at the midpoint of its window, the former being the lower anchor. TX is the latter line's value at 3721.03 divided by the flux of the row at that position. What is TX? 1.3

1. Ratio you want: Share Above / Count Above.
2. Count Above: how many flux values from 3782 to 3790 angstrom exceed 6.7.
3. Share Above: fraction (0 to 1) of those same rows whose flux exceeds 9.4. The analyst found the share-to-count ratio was 0.062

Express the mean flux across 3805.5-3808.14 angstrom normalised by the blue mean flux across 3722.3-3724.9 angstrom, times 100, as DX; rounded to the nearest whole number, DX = 120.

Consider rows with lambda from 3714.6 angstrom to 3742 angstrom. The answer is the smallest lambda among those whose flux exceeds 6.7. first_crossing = 3715.04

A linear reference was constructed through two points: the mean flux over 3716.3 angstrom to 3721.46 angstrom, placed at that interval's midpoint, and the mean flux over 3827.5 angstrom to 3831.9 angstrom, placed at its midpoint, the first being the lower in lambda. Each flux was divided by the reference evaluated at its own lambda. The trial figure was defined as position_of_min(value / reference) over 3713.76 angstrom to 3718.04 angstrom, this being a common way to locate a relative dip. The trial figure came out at 3717.61 angstrom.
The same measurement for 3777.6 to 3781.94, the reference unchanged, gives 3778.88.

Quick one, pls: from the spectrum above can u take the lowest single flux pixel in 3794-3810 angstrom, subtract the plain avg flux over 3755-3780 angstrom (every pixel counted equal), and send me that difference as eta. -3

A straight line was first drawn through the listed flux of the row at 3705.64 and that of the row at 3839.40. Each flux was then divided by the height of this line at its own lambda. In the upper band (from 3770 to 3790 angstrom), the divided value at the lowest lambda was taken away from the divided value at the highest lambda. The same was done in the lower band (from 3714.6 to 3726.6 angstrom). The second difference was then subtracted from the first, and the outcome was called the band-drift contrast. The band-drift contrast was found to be 0.19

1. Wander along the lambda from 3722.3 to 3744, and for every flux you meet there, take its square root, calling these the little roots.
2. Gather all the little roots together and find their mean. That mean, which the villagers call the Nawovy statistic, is 2.58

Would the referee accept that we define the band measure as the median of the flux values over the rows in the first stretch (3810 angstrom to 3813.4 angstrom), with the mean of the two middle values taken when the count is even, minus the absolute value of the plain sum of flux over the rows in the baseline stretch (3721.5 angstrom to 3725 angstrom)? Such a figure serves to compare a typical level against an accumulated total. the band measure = -18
